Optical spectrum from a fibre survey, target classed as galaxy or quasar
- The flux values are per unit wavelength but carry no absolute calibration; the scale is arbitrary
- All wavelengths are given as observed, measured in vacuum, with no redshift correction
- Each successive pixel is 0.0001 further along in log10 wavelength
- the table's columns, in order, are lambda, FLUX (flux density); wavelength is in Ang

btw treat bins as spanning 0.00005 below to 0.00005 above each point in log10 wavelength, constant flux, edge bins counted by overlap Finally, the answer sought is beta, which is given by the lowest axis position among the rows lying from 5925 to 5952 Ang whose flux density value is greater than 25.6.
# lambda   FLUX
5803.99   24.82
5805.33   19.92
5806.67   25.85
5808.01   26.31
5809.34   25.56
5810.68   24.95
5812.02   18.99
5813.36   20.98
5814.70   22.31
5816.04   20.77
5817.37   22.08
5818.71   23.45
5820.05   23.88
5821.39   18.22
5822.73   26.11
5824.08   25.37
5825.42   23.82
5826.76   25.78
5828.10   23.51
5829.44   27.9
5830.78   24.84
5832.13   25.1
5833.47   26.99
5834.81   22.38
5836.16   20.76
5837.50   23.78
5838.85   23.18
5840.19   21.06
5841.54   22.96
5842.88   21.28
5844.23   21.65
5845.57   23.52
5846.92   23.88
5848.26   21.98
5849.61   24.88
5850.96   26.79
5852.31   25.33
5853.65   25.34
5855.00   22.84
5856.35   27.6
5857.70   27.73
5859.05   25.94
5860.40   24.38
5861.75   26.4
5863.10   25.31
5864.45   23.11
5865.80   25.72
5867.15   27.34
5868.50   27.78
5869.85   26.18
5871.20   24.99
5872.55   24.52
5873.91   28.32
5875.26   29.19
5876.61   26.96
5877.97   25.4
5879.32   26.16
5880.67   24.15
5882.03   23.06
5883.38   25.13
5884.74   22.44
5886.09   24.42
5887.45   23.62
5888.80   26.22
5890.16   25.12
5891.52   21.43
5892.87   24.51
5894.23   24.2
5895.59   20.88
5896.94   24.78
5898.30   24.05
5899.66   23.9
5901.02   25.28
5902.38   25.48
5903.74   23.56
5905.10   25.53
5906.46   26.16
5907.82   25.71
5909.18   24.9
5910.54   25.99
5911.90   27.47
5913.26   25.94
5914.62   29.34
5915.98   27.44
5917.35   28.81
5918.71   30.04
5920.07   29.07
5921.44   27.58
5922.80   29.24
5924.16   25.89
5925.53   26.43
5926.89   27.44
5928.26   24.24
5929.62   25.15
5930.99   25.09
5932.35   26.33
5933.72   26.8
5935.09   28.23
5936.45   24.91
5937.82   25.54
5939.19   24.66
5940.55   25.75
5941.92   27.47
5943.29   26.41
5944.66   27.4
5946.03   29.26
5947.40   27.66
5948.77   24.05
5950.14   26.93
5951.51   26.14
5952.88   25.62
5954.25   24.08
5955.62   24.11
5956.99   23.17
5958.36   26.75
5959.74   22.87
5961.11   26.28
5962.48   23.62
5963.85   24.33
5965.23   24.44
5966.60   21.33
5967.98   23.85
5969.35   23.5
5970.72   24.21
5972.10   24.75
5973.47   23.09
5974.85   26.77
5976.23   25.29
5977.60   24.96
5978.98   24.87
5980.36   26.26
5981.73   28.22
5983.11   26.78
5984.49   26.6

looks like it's 5925.53 Ang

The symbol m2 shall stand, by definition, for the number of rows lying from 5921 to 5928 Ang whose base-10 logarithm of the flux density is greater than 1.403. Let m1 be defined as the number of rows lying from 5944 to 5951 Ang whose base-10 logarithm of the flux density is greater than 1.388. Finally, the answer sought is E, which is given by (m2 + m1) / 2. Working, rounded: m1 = 4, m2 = 5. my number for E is 4.5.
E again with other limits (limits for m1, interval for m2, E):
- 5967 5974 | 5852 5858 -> 2.5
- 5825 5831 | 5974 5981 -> 2.5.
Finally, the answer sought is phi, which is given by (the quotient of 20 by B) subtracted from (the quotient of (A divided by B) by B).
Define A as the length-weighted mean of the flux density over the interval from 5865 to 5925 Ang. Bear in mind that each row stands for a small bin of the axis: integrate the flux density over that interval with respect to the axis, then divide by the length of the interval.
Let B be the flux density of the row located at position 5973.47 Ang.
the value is -0.82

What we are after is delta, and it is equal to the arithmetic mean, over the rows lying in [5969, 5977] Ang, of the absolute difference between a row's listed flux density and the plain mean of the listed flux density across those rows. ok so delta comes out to 1.00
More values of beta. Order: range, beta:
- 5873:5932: 5873.91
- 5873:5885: 5873.91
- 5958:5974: 5958.36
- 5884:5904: 5888.80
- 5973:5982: 5974.85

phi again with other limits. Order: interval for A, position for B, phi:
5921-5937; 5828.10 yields -0.80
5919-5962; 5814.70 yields -0.84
